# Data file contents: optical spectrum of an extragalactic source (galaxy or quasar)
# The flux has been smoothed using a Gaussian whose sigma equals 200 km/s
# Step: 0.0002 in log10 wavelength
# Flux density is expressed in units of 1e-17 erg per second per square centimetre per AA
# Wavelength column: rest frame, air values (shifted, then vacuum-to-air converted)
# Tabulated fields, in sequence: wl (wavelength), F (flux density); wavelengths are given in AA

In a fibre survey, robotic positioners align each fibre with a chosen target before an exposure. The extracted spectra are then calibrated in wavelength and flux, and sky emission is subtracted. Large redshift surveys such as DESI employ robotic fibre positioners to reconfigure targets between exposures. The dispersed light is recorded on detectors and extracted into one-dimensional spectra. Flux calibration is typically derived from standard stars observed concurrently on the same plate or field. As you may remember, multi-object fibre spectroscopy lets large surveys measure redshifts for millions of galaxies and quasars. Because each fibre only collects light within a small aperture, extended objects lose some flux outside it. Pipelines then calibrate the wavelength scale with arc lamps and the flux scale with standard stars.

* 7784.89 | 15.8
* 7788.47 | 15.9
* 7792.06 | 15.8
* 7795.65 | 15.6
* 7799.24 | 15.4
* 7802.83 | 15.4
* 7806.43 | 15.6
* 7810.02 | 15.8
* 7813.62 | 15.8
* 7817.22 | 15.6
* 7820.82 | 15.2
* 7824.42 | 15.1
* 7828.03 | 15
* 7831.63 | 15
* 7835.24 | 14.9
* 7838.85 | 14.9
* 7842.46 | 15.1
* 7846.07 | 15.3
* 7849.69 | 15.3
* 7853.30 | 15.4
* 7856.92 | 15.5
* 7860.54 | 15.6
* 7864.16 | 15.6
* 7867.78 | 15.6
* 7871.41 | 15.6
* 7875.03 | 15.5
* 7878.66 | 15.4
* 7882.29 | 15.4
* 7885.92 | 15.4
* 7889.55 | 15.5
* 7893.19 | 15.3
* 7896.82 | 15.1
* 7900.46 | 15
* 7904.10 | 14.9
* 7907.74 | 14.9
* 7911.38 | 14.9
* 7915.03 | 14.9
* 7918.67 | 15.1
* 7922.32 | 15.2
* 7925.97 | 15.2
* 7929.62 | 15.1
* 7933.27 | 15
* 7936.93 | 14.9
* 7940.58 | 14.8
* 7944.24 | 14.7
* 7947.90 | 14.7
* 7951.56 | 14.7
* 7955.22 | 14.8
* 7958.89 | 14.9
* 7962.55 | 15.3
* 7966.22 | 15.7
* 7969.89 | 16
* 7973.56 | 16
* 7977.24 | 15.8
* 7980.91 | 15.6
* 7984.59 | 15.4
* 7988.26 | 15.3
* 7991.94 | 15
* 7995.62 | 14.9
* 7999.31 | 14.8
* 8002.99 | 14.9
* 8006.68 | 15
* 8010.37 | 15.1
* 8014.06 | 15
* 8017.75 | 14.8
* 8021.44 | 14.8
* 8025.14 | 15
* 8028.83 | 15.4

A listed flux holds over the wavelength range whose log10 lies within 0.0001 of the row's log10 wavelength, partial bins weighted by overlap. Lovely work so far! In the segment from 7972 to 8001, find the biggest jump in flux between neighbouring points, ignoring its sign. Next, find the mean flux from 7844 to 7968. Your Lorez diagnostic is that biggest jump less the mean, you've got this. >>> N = -14.9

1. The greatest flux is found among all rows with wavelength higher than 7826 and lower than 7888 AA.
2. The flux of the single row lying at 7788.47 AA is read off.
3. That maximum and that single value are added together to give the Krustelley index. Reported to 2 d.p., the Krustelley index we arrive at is 31.50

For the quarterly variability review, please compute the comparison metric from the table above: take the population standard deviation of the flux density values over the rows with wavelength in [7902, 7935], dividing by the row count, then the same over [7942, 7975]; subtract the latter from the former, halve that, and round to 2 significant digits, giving -0.20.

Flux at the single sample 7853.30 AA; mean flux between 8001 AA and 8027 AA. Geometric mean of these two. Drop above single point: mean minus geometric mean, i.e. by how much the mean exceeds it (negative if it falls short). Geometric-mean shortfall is -0.23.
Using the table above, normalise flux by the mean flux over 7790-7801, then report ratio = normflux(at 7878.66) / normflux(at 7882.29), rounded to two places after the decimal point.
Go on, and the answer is 1.00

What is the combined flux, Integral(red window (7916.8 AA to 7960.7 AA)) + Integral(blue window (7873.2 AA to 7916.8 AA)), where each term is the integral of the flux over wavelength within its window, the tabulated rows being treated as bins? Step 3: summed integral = 1317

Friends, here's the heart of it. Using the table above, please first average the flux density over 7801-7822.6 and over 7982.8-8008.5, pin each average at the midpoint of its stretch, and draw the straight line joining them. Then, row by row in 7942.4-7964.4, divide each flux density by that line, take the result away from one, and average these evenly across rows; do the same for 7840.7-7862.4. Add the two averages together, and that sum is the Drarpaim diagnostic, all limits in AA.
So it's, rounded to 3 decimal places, 0.026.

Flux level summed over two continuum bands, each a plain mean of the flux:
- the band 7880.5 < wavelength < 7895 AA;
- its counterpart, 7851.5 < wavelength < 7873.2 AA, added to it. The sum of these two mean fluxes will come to 30.9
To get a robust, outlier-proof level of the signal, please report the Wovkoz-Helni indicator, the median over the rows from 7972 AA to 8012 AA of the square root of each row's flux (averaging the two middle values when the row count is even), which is 3.89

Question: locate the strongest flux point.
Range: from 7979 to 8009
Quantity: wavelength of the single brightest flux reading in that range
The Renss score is 7980.91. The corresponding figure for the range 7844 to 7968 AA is 7966.22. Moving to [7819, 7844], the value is 7820.82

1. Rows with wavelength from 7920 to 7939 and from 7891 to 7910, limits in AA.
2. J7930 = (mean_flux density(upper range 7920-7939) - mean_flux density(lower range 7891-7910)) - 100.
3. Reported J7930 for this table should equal -100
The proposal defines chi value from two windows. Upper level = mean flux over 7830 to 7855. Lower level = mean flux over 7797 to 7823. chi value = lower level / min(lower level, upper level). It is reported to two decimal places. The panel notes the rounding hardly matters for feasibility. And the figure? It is 1.03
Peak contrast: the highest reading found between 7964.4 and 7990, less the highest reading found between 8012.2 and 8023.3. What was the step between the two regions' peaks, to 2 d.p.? 1.00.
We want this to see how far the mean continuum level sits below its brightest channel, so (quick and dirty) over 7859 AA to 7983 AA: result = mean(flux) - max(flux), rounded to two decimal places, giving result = -0.76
